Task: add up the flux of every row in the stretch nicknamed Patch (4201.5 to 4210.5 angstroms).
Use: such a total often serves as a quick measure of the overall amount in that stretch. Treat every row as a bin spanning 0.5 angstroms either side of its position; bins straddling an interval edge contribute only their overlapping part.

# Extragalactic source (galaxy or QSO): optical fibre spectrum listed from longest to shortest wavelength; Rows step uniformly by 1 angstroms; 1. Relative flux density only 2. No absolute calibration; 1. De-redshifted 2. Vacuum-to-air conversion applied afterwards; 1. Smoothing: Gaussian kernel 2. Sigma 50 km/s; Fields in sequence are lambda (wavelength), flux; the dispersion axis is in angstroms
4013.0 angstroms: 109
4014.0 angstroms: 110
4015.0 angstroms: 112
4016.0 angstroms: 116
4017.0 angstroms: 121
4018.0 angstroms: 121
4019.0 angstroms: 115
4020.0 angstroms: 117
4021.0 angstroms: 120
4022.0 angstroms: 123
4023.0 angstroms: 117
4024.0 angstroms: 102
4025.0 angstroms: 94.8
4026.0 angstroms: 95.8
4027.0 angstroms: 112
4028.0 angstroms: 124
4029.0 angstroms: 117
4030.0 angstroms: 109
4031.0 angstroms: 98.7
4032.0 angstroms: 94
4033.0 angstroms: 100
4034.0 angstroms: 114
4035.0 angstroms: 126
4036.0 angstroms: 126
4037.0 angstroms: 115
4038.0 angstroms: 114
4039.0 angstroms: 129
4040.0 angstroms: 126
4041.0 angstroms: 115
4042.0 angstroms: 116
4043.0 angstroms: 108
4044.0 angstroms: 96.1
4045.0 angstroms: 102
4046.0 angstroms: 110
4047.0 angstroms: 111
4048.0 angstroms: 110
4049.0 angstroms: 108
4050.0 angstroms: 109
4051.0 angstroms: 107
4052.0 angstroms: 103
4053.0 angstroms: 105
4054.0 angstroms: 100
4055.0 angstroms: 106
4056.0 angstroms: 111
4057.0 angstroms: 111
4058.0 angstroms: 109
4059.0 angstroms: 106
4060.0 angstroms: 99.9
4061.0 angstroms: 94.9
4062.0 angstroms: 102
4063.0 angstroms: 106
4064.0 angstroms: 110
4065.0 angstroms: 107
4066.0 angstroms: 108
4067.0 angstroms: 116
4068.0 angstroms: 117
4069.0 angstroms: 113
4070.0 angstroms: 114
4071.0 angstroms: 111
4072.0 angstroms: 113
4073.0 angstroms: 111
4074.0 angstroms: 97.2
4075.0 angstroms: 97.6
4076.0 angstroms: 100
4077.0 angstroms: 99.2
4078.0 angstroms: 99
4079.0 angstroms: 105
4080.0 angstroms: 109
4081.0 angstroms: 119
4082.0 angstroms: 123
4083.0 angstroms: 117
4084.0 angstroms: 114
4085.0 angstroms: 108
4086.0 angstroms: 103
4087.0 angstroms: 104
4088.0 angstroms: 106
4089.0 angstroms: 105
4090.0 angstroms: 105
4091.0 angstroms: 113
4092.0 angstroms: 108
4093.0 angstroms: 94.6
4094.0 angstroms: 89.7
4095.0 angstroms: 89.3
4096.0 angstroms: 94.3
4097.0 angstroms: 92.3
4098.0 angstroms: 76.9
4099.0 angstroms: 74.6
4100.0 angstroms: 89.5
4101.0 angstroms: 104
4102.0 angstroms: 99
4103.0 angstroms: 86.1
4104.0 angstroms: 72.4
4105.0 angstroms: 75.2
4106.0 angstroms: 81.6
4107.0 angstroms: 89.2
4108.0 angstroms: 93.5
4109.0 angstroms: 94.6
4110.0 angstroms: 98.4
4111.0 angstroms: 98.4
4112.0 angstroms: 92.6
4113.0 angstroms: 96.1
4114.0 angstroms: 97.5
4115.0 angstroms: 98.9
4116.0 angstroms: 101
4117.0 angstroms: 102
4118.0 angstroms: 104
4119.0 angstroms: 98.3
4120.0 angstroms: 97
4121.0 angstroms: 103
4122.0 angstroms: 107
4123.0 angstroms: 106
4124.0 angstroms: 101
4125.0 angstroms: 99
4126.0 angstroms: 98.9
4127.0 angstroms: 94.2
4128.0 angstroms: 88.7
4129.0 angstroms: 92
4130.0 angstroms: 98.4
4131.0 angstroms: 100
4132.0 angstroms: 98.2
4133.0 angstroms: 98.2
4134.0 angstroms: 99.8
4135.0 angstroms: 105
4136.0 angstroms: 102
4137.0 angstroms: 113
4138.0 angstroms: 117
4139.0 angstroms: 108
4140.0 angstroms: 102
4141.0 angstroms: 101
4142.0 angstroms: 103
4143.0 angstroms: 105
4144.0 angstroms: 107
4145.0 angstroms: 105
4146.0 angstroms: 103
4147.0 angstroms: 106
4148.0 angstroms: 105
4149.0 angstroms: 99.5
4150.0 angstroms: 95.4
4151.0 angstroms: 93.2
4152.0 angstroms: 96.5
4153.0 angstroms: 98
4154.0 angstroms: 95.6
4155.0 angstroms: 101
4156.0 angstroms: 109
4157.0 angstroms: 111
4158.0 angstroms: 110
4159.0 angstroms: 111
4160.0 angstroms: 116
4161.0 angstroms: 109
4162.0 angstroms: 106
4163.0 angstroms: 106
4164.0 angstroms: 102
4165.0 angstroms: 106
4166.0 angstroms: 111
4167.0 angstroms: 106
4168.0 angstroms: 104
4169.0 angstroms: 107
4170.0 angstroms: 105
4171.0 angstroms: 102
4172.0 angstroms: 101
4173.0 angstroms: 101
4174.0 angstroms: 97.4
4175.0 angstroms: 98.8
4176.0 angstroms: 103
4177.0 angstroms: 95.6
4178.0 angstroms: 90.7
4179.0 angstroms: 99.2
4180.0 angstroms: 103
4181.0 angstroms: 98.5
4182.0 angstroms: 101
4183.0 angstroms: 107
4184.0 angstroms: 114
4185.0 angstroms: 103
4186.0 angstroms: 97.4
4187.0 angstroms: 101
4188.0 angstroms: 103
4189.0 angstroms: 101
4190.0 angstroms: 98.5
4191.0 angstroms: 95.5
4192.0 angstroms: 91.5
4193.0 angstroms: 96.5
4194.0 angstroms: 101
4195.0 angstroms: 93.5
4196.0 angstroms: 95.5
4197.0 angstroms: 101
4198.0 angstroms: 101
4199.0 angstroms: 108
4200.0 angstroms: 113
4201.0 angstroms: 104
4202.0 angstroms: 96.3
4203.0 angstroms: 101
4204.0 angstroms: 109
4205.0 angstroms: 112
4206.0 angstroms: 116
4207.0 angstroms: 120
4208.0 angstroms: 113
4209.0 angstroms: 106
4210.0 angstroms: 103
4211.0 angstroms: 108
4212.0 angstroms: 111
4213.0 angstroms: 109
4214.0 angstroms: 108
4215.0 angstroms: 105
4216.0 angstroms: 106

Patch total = 976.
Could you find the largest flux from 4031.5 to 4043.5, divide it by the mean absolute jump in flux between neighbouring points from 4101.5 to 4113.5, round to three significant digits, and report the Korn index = 22.9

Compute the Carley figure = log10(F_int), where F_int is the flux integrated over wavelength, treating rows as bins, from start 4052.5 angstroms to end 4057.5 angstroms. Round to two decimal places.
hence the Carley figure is 2.73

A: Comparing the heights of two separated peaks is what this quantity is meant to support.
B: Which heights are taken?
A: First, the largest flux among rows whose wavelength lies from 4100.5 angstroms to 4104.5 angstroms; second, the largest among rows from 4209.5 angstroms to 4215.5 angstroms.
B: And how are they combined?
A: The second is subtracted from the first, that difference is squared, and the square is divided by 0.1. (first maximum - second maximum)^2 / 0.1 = 490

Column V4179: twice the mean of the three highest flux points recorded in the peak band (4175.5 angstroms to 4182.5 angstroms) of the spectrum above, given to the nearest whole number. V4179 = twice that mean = 205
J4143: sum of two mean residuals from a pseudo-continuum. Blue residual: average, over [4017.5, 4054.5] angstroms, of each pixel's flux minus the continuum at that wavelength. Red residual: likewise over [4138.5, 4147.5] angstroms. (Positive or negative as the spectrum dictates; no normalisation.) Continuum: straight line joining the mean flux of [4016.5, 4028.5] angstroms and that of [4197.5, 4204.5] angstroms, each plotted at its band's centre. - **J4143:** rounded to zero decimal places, -5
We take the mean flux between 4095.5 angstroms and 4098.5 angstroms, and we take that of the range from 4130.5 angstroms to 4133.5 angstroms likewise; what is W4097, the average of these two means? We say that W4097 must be 93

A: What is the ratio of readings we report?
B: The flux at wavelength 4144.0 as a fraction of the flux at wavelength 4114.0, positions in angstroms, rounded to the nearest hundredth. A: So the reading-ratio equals 1.10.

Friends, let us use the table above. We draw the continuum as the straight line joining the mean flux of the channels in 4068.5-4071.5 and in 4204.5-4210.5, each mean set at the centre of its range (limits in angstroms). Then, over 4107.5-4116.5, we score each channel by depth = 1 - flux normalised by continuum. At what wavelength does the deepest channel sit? 4112.0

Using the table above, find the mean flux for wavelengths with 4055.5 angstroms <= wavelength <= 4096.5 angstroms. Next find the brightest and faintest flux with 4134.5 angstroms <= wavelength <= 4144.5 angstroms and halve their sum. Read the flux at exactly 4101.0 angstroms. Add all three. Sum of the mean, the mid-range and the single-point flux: 319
